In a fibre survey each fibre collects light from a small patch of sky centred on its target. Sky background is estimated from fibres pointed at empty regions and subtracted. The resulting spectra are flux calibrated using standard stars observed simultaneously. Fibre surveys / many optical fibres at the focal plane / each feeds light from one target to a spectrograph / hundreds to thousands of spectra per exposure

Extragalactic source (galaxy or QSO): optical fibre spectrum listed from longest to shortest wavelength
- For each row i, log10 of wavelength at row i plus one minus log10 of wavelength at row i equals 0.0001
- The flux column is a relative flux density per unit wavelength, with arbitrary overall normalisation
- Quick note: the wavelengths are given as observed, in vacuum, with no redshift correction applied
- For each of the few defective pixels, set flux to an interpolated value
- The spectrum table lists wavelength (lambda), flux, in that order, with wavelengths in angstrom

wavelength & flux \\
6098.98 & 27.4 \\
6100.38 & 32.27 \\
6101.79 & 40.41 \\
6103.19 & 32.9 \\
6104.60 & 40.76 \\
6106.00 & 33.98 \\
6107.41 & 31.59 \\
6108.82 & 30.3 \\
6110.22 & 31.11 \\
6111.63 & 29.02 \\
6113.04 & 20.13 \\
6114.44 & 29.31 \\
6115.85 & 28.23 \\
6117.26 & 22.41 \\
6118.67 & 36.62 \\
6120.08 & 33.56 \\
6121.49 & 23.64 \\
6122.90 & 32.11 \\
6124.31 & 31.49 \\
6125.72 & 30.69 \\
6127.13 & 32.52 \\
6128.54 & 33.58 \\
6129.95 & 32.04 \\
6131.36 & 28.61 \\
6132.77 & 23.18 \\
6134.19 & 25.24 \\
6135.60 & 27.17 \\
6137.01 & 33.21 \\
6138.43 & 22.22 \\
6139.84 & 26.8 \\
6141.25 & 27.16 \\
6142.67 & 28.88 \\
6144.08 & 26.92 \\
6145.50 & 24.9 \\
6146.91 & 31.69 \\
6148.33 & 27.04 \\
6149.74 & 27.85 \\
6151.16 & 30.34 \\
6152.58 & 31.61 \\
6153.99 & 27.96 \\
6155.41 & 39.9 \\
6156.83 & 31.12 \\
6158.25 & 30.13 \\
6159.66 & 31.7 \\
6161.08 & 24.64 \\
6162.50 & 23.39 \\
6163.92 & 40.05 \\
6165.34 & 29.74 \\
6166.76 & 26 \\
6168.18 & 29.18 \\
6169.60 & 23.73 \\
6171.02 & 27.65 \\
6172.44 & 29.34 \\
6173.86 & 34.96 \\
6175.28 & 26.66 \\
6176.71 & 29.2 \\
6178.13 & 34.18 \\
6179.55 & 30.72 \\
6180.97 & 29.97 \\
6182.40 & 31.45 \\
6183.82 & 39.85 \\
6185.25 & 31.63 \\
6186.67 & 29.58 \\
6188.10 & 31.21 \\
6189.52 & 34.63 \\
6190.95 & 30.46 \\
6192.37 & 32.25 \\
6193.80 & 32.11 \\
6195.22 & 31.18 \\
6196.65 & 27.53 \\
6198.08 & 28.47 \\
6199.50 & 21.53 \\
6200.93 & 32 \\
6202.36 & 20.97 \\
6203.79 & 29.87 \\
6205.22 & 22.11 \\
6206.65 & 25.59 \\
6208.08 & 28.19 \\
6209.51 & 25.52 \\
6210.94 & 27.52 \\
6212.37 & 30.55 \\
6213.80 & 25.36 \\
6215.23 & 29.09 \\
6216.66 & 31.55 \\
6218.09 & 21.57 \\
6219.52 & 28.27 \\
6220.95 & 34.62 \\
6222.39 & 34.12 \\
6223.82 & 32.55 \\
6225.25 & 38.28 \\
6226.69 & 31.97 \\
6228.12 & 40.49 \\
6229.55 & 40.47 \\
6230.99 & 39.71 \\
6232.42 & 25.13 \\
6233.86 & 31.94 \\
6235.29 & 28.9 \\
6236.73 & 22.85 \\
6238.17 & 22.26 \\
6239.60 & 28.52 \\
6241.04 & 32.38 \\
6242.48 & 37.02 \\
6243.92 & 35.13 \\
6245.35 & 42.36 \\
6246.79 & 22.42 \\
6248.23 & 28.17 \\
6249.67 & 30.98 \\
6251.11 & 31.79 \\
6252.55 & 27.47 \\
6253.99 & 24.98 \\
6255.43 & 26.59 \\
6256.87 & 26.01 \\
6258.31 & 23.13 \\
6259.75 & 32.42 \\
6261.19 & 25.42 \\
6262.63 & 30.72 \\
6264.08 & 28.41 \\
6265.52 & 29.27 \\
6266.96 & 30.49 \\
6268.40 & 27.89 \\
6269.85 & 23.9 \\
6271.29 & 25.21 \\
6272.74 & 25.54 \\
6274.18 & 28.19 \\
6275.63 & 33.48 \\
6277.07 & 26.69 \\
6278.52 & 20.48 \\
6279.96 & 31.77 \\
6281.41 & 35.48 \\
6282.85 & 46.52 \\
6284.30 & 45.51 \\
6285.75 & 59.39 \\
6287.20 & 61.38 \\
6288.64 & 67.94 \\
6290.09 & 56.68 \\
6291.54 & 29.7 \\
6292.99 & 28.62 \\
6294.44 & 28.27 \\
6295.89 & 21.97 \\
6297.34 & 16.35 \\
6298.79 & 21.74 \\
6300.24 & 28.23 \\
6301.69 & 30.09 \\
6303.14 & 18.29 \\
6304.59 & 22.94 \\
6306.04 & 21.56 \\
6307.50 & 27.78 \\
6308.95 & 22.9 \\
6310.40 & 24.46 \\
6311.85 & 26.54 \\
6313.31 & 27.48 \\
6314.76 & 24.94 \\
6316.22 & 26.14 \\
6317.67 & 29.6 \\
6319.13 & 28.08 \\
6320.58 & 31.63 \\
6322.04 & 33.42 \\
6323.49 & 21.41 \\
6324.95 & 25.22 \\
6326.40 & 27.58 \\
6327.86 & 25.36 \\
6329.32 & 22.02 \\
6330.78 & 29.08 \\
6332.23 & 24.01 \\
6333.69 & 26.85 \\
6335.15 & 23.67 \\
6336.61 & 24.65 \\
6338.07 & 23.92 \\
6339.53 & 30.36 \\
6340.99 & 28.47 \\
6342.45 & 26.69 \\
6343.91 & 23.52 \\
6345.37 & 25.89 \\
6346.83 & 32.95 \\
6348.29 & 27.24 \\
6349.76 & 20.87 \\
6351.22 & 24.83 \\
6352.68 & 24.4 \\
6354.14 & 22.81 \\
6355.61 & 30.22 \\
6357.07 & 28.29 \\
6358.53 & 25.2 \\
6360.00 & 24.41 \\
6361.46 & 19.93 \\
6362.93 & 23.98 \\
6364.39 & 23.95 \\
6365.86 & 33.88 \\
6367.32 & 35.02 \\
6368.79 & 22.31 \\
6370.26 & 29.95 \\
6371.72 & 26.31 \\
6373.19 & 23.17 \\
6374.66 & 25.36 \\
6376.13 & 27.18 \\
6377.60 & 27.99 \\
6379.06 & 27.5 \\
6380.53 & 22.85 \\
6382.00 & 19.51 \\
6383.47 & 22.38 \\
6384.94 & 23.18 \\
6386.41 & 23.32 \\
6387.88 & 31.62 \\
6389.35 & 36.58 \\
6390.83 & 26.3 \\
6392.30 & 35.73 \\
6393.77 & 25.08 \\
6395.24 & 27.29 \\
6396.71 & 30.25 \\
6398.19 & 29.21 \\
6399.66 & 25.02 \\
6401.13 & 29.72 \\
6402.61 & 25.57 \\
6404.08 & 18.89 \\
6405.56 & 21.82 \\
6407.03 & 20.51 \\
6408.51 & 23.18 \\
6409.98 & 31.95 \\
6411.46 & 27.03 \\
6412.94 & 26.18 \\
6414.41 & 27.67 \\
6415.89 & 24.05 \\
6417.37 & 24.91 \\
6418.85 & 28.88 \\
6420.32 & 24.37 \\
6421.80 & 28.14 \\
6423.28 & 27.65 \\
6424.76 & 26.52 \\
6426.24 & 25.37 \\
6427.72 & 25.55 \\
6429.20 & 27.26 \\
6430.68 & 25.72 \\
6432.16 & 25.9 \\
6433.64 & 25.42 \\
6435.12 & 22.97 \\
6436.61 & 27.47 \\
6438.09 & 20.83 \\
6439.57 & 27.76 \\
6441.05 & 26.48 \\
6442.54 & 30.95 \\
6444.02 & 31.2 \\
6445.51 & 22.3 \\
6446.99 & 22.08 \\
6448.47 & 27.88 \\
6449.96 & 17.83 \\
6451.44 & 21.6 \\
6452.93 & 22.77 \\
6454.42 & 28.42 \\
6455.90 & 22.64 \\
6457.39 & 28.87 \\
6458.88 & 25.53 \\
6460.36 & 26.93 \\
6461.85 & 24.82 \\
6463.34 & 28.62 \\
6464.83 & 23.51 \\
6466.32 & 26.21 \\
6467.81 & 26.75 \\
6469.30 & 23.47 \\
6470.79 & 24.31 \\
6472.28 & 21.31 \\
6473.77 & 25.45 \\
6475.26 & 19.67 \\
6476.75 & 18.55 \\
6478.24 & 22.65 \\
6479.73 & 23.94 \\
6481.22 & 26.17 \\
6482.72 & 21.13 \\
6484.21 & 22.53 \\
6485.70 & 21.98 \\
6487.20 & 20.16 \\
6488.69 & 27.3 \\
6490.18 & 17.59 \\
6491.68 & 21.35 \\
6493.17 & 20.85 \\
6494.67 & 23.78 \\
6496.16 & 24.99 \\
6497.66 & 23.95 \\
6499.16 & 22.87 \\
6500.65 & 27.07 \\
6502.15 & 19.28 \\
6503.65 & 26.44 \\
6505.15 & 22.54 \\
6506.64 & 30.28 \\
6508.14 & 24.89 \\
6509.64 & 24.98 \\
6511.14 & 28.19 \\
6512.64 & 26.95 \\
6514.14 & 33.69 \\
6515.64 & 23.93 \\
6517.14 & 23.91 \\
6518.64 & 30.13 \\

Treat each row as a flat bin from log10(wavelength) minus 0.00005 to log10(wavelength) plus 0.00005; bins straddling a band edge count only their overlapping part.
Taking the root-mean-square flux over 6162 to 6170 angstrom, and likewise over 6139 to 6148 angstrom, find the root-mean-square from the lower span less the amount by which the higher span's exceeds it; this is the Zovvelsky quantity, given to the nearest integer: 26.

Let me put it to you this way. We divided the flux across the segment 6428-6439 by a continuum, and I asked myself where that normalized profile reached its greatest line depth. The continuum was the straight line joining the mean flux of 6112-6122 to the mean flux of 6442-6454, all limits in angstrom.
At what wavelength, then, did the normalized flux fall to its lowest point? 6438.09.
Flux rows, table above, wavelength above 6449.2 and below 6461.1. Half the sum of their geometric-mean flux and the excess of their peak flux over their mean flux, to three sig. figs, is 14.3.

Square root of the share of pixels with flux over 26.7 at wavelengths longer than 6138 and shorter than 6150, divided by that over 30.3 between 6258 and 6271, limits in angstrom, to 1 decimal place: 1.5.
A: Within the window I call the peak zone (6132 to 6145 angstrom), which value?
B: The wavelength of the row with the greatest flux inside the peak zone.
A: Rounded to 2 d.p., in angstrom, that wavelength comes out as 6137.01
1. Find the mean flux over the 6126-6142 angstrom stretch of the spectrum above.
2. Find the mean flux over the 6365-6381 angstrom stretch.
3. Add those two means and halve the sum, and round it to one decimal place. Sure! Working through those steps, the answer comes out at 27.9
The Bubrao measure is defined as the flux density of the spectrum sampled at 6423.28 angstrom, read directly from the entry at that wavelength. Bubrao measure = 27.65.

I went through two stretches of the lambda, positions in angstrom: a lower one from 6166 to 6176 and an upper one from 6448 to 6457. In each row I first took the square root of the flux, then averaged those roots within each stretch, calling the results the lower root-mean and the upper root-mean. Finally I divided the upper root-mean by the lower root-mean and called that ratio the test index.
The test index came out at 0.91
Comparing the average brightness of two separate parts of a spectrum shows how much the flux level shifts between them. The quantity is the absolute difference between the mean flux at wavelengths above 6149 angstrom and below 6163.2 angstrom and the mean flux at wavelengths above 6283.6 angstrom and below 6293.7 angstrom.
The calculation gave 20.0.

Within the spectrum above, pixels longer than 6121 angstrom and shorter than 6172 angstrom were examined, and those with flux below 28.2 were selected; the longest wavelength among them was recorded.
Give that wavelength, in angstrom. 6171.02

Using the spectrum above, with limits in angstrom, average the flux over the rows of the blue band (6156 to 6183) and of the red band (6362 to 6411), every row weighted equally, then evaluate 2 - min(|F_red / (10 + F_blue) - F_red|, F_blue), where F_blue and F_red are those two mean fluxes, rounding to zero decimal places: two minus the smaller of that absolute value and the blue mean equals -24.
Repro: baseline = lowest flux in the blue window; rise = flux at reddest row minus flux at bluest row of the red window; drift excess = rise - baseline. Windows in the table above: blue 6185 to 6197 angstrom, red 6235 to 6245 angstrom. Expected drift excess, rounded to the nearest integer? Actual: -21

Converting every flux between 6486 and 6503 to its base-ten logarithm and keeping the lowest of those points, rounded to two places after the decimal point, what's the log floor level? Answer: 1.25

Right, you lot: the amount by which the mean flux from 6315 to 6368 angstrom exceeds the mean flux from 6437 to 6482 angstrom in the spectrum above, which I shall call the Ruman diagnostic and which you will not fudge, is 1.9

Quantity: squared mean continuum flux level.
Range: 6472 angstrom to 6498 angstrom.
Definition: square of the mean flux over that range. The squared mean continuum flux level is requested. 502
